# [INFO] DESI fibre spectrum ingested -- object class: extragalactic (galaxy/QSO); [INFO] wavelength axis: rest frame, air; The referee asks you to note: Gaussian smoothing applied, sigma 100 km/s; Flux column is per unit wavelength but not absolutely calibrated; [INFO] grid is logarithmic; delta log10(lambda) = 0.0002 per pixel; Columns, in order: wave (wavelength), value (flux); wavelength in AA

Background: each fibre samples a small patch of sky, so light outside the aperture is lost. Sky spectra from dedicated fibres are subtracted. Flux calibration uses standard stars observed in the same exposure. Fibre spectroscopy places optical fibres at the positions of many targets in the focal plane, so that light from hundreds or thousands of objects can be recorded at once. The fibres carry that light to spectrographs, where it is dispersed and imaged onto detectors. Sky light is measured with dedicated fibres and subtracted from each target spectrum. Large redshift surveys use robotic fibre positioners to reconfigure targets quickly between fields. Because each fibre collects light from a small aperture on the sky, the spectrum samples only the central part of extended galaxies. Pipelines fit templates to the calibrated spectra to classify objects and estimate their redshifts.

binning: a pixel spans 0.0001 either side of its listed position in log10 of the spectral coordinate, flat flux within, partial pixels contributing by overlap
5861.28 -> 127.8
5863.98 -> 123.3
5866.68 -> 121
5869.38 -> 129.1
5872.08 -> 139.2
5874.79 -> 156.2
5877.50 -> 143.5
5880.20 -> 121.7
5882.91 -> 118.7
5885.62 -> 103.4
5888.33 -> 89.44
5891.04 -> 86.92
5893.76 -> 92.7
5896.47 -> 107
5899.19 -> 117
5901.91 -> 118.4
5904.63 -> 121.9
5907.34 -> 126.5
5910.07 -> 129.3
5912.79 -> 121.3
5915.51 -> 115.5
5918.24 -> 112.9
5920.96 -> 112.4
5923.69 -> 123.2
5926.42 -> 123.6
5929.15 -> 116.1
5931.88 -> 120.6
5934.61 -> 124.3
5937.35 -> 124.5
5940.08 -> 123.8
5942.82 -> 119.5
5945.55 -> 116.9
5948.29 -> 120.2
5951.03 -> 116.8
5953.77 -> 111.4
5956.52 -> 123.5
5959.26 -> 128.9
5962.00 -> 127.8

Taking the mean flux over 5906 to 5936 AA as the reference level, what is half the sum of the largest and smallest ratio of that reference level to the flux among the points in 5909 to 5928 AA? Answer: 1.00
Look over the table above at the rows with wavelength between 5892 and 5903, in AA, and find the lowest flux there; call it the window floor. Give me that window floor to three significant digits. 92.7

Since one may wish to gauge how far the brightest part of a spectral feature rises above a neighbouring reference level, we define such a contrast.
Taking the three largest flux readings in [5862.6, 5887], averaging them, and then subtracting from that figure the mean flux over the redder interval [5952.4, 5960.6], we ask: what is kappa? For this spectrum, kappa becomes 25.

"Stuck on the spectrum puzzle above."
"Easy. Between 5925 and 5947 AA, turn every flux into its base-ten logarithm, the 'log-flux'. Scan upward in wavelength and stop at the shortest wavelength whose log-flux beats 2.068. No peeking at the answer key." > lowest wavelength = 5926.42 AA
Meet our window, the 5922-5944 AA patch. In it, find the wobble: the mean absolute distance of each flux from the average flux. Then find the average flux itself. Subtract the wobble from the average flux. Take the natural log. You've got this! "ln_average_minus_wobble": 4.78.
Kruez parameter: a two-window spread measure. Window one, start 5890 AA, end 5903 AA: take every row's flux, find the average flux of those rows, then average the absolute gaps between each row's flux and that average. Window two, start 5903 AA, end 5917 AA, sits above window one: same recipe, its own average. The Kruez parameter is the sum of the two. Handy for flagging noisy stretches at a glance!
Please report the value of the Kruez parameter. 16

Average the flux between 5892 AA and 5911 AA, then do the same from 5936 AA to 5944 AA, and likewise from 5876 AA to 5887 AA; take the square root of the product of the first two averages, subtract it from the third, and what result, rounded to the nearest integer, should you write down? 3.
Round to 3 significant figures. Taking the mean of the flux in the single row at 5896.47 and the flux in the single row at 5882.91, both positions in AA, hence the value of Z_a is 113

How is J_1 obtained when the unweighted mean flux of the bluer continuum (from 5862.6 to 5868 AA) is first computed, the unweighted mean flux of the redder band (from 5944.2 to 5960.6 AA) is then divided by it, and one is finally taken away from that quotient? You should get -0.02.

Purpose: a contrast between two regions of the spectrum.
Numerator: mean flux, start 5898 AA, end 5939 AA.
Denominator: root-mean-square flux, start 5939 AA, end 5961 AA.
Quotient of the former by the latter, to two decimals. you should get 1.00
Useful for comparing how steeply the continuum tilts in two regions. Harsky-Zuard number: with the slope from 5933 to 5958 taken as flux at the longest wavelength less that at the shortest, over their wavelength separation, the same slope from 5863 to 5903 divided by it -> 3.54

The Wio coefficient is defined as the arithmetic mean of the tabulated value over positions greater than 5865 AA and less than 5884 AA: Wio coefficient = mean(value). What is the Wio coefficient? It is 132.8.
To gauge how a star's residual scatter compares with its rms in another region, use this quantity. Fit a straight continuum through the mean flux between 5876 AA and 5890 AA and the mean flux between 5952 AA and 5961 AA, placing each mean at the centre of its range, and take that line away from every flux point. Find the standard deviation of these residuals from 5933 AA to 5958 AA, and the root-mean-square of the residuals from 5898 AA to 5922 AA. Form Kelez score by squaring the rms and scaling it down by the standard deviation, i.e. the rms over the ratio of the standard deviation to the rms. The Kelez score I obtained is 8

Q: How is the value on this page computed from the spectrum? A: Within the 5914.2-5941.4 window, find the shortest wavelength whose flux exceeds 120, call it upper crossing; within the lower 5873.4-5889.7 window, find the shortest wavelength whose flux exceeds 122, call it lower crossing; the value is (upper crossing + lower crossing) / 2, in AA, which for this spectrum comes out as 5899.2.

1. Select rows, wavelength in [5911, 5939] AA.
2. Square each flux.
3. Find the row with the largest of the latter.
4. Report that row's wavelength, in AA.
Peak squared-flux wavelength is 5937.35 AA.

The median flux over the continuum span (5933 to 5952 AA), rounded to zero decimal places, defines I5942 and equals 120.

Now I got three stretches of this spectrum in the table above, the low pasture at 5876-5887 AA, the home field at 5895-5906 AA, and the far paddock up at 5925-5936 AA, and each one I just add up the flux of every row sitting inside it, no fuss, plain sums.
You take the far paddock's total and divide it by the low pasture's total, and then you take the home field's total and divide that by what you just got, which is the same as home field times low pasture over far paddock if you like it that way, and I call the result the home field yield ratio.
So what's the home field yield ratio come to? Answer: 467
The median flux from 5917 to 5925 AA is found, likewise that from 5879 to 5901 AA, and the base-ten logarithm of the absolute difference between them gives 0.89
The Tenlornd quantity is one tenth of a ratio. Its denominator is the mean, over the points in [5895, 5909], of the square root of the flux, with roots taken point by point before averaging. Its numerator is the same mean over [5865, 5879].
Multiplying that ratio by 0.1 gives 0.108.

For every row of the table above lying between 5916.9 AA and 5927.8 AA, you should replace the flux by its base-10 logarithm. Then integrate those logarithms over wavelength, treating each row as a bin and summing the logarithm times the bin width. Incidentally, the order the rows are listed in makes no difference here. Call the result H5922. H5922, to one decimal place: 22.6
